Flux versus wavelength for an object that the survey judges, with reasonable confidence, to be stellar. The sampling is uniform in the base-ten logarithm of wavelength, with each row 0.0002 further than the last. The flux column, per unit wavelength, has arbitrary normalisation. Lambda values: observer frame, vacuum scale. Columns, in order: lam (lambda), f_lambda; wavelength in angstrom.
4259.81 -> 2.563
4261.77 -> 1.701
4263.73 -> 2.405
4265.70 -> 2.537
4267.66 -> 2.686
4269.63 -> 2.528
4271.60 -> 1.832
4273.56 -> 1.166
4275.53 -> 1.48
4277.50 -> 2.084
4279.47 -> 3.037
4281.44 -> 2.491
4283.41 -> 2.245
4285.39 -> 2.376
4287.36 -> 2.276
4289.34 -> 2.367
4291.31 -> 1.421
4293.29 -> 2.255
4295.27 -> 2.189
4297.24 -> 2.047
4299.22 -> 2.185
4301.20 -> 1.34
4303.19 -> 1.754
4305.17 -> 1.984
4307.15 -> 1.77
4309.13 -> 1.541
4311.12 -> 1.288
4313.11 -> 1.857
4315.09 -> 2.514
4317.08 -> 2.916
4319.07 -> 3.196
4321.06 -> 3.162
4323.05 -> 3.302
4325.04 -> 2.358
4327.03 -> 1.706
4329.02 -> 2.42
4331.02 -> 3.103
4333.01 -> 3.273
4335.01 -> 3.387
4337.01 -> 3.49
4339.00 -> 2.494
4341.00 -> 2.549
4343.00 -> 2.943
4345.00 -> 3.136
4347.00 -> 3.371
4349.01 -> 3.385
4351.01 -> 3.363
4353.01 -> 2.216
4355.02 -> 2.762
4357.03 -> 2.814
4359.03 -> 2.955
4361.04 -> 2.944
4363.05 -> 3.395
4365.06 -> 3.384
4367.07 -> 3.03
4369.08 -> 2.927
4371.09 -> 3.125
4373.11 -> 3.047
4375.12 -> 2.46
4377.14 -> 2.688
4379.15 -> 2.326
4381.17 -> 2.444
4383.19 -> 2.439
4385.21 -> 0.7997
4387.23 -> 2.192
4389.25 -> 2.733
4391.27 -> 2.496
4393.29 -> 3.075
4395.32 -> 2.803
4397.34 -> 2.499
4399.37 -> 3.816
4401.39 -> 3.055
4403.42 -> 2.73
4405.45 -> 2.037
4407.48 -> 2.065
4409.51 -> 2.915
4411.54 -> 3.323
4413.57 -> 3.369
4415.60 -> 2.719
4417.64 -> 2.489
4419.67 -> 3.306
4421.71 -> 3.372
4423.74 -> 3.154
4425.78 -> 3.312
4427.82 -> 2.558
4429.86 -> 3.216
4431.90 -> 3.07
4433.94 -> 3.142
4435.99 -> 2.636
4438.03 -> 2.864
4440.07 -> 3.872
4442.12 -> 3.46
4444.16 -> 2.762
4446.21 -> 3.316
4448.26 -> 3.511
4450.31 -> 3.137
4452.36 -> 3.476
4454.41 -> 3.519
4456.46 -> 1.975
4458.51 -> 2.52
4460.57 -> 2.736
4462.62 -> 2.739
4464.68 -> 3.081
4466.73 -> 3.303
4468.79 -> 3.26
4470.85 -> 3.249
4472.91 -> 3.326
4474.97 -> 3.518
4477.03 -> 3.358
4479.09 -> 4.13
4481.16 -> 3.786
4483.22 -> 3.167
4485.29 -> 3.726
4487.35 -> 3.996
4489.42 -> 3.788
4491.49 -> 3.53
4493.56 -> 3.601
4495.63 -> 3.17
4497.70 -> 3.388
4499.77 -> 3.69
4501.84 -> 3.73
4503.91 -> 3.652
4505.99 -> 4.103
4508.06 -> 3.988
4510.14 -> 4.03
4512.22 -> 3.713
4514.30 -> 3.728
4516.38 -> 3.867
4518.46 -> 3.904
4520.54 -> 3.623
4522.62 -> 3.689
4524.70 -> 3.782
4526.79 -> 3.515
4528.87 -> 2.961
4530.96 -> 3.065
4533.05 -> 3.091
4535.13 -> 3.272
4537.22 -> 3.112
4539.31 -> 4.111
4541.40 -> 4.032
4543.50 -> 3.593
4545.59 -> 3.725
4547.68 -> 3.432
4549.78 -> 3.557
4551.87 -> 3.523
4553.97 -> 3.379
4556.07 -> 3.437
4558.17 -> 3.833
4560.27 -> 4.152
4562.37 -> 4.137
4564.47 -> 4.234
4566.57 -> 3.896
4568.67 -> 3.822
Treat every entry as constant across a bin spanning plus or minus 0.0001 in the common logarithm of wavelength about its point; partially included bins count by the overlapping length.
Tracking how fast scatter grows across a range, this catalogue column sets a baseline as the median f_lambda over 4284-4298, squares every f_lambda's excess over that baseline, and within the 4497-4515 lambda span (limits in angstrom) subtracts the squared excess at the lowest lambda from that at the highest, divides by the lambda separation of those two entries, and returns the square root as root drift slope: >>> 0.23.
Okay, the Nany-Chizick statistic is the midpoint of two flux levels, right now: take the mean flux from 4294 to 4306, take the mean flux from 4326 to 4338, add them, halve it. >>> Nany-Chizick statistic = 2.41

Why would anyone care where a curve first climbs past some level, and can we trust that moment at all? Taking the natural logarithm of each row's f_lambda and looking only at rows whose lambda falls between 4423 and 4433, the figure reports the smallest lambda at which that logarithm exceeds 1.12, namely 4423.74 angstrom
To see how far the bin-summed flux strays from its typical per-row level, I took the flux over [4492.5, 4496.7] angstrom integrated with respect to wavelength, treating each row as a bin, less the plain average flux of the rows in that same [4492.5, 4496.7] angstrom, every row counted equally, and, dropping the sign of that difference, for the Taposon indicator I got 11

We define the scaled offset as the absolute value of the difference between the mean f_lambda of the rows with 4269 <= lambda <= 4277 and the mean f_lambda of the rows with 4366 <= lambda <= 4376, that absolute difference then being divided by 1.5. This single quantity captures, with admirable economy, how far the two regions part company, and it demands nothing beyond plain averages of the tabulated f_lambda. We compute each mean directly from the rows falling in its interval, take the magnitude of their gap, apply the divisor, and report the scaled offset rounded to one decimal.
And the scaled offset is 0.8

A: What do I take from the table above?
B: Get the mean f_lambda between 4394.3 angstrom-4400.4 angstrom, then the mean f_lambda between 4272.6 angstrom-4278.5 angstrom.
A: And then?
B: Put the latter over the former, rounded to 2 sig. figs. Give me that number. 0.52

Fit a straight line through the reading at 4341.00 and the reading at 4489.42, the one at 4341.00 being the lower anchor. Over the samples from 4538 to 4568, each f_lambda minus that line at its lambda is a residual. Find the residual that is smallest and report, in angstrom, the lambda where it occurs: 4553.97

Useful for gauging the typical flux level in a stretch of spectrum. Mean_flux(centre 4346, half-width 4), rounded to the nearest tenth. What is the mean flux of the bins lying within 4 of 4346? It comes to 3.2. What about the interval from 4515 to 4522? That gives 3.8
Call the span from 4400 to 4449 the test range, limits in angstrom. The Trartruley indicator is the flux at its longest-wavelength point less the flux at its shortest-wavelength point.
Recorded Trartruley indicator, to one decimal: 0.5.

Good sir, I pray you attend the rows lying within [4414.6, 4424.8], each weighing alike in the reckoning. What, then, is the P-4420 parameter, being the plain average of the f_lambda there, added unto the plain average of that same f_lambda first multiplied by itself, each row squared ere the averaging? 12.2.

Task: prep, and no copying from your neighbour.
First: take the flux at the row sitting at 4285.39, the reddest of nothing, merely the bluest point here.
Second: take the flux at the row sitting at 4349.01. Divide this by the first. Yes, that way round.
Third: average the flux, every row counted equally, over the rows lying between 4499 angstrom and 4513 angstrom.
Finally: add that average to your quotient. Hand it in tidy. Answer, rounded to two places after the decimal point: 5.27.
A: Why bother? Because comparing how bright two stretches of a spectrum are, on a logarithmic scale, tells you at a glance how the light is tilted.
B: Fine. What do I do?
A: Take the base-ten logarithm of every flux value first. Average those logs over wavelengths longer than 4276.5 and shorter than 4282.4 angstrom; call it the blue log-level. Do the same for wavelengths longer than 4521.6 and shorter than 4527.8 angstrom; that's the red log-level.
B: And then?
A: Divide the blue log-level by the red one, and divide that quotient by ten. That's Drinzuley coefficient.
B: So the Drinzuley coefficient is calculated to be 0.071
